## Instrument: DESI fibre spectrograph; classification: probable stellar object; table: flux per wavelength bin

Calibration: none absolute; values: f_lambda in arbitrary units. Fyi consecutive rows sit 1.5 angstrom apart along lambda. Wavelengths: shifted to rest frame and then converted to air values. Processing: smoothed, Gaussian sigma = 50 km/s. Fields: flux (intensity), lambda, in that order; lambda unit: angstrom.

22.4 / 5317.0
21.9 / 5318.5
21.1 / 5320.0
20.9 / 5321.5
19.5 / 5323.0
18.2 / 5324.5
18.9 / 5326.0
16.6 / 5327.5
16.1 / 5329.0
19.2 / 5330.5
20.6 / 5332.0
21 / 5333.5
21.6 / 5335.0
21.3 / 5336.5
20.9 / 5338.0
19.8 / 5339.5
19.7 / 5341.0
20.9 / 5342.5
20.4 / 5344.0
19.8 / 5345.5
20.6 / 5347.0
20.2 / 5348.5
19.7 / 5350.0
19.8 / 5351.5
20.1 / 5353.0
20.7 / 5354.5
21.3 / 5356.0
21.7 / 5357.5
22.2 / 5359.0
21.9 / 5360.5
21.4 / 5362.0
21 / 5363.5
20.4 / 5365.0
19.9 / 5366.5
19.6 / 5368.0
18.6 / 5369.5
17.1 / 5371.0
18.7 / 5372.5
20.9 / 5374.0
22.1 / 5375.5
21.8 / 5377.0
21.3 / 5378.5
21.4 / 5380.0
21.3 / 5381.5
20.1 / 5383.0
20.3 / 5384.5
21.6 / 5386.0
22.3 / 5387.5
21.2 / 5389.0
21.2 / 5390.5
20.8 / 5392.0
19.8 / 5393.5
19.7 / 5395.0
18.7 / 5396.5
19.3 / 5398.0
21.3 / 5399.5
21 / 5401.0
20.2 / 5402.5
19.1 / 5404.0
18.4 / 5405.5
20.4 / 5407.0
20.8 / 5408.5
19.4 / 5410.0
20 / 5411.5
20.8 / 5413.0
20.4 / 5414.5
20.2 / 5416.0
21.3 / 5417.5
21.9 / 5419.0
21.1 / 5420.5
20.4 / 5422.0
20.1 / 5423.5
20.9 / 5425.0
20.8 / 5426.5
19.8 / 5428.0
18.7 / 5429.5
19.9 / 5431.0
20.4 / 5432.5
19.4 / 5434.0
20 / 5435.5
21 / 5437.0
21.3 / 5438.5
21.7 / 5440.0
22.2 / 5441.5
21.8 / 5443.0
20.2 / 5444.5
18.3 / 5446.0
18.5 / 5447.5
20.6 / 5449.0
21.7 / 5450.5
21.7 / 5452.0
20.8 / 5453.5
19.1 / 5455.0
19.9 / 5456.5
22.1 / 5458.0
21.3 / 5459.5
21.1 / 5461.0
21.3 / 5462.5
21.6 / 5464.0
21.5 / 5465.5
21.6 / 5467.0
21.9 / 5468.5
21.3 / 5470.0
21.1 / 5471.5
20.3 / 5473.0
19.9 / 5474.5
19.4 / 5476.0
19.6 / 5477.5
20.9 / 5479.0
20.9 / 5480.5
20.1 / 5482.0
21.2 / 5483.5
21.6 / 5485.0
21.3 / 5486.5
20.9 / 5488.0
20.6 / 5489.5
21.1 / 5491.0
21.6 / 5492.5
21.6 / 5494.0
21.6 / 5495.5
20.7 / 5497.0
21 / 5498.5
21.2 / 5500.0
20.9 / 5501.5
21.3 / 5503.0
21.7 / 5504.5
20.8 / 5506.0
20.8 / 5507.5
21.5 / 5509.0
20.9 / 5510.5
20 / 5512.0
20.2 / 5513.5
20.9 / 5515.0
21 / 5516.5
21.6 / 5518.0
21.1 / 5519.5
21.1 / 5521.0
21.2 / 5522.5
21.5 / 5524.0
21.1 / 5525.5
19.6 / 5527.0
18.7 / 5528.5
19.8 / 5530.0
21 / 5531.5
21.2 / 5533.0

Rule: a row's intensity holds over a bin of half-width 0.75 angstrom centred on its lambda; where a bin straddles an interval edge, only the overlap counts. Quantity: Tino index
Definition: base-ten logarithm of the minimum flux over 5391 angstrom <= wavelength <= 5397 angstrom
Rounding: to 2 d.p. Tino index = 1.27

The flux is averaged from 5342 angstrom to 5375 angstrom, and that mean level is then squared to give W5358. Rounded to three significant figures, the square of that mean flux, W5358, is 413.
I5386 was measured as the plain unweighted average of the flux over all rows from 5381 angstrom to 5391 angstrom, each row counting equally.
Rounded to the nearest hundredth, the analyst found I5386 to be 21.14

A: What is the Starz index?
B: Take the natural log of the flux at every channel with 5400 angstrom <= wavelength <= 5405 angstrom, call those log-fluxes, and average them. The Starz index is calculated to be 3.00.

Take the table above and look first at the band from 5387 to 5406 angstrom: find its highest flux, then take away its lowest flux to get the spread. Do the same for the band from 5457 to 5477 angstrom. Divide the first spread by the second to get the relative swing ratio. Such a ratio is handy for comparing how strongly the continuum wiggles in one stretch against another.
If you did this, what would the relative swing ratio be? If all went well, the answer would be 1.44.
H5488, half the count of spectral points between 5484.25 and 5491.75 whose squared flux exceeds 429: 2.0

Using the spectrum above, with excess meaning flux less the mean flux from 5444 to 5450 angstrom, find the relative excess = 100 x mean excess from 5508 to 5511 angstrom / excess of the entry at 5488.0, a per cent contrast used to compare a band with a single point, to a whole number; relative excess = 120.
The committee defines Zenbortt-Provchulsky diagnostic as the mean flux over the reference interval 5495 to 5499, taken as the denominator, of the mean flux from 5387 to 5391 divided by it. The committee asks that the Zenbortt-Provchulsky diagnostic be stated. 1.02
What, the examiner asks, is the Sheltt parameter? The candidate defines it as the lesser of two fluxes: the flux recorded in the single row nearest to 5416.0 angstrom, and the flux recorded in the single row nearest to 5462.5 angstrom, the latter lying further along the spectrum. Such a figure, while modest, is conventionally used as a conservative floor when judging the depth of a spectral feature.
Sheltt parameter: 20.2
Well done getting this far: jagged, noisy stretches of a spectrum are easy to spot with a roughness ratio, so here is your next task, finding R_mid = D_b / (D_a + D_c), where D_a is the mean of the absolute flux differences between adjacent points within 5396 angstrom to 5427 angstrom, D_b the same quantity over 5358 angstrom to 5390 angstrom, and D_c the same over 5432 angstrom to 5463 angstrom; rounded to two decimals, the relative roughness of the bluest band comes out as 0.46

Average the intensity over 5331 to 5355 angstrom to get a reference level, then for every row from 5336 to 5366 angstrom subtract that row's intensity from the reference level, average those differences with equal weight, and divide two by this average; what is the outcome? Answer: -8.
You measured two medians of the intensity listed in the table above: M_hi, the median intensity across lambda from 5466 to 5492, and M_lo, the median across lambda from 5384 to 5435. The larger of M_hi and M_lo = 20.9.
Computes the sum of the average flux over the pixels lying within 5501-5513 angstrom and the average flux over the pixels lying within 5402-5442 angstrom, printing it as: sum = 41.4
